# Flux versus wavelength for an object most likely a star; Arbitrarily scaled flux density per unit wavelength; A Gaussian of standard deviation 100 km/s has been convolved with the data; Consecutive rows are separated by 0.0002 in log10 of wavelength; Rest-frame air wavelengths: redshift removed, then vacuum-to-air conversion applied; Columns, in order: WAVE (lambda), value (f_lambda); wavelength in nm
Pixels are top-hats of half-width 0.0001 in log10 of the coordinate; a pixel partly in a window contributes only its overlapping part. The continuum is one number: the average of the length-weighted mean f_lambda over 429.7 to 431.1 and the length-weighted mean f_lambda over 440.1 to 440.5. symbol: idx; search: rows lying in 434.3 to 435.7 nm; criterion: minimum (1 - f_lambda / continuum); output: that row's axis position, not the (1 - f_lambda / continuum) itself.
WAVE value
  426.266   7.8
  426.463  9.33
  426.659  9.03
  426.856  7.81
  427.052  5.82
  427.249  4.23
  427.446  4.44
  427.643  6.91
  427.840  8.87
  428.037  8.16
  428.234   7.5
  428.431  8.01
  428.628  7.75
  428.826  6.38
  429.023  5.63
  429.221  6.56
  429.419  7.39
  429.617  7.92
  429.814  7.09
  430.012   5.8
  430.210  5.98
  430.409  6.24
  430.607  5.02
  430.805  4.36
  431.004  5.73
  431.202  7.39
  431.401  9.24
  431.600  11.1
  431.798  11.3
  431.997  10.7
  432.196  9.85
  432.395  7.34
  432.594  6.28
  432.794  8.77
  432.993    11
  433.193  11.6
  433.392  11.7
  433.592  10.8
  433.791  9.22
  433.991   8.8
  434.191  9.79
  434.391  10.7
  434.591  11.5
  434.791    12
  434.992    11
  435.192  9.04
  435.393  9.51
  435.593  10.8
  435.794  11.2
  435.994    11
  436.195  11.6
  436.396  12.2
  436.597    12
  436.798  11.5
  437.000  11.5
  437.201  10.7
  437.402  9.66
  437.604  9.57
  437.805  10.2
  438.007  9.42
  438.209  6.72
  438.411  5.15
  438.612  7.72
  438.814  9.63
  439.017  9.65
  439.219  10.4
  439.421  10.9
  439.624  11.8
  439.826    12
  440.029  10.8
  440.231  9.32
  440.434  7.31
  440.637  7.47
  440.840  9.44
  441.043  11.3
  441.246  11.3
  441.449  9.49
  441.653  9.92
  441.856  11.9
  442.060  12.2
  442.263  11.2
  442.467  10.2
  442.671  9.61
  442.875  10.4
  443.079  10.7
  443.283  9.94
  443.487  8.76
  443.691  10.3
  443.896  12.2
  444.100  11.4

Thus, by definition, 434.791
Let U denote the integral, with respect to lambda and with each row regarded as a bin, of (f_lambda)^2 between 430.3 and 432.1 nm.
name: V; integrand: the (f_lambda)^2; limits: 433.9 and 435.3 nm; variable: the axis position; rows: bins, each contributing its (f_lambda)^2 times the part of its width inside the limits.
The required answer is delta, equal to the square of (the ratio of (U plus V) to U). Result 5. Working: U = 124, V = 153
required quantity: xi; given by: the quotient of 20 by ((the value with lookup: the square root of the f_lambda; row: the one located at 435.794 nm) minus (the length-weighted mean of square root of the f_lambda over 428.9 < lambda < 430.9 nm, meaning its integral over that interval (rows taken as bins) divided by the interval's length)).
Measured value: 23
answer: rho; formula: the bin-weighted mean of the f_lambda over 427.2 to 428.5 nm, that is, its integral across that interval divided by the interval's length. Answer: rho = 7.0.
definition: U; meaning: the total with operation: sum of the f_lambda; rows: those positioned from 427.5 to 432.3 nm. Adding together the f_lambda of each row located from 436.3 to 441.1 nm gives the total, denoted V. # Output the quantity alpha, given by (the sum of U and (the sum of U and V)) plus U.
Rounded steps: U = 181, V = 236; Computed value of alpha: 779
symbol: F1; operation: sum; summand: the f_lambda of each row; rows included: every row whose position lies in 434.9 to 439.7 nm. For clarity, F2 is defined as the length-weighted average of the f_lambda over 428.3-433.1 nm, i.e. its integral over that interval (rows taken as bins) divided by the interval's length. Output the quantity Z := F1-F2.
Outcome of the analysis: 235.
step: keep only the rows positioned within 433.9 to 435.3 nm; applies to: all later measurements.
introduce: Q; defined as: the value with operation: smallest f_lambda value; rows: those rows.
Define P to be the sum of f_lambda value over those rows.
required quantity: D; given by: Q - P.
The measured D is -64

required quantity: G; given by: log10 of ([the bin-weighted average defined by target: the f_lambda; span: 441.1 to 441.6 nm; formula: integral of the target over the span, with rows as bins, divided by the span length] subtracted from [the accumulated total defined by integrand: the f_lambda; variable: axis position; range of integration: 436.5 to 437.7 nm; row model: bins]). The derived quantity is 0.41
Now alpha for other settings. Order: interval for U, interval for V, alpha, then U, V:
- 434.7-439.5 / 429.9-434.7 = 939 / 243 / 210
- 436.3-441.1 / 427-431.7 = 873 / 236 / 164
